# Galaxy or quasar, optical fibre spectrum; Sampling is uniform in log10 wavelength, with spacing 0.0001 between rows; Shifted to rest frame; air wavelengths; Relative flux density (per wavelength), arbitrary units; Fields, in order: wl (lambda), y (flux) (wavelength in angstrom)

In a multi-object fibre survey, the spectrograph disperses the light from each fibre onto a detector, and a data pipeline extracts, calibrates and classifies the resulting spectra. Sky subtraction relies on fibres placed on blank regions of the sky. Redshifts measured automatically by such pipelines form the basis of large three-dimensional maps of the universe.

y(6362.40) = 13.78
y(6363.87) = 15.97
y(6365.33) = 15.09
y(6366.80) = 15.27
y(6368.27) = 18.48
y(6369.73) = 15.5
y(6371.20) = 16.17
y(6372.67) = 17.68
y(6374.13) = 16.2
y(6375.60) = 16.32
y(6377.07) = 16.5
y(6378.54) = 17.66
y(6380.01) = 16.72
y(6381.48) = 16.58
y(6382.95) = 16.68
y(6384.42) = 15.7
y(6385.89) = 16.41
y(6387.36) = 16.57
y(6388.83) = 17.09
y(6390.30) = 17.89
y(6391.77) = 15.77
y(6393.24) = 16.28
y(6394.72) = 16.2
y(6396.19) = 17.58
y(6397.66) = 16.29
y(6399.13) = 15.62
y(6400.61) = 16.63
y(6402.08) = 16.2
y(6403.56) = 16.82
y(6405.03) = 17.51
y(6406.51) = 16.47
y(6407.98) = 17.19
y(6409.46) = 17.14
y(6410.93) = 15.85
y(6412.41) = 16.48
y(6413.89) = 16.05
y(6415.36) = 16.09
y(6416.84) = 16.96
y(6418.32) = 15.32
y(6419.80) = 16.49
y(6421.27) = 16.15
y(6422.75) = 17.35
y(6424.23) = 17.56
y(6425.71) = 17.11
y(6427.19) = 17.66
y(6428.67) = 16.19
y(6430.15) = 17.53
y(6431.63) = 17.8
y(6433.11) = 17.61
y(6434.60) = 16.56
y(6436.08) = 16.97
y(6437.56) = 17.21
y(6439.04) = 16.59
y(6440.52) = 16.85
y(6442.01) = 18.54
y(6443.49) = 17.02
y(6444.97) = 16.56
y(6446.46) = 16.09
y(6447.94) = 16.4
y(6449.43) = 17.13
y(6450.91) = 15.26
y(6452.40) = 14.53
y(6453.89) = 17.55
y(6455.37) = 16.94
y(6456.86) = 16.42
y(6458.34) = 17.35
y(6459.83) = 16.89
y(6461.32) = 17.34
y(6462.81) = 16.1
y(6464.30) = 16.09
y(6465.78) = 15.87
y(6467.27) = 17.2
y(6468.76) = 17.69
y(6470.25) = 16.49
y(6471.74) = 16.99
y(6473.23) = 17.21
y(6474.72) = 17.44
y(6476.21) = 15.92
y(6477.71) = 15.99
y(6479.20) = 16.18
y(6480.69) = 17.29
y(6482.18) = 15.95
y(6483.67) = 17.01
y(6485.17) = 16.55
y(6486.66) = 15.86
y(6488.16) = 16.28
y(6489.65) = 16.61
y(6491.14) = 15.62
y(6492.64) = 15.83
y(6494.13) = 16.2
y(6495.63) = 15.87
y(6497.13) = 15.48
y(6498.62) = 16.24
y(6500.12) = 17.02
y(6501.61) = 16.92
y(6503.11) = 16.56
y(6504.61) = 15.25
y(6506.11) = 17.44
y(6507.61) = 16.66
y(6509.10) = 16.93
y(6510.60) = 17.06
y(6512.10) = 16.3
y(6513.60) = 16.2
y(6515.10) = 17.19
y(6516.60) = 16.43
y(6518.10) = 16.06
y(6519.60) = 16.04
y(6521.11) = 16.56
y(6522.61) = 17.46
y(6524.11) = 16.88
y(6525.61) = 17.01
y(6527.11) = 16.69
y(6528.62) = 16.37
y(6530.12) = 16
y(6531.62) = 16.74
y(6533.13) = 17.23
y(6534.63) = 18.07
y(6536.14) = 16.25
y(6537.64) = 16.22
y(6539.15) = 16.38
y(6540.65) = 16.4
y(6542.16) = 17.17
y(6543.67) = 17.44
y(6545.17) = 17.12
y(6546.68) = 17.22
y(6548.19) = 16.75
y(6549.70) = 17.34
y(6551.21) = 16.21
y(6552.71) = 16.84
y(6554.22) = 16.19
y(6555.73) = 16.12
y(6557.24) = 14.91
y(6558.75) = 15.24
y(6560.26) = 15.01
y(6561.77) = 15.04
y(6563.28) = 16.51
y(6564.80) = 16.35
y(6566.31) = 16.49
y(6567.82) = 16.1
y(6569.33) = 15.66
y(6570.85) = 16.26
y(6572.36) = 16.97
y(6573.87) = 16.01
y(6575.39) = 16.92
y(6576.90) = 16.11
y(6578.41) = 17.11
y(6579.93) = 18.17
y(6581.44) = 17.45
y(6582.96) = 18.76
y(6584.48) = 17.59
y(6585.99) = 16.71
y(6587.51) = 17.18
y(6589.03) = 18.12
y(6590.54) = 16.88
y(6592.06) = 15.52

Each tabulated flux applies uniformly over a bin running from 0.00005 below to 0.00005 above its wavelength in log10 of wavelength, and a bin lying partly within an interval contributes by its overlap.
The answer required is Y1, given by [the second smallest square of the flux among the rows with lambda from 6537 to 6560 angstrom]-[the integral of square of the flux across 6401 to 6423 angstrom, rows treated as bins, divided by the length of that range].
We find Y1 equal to -41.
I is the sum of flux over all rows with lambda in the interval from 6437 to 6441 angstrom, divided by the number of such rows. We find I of 16.9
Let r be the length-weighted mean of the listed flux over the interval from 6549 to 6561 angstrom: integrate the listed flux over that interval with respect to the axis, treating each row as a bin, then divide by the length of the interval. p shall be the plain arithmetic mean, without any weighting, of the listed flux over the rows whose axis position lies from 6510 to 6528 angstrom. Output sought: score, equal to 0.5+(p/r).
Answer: 1.54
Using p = 16.66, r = 16.0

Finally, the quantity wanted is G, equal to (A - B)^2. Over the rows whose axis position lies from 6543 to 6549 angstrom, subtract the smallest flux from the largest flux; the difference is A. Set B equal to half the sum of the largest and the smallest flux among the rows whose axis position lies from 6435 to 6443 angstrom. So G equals 285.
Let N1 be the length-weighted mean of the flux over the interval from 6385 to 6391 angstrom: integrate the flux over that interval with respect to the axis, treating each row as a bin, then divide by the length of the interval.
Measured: 17.0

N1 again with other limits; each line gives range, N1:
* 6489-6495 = 16.1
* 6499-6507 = 16.6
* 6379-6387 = 16.5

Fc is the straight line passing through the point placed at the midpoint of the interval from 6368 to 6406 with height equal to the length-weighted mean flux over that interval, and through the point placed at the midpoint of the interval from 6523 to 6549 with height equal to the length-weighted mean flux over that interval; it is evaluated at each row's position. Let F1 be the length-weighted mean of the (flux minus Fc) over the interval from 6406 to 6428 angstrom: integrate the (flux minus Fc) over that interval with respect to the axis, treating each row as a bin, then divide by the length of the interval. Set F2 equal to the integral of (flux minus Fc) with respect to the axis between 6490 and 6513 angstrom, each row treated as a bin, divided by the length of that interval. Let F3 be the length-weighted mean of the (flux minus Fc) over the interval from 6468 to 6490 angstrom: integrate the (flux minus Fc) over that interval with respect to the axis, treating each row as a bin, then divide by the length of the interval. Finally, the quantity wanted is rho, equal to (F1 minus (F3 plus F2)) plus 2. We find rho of 2.5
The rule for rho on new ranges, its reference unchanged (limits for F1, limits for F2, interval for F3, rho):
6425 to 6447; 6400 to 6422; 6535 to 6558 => 2.8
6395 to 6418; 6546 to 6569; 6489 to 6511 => 3.0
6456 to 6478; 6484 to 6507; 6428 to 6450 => 2.2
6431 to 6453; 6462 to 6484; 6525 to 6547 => 2.2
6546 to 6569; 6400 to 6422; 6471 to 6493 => 1.8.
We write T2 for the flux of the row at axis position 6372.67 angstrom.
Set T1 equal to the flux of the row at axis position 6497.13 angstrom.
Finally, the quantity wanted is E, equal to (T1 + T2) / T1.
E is 2.14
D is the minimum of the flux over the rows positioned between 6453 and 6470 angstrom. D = 15.87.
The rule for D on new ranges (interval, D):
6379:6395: 15.7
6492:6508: 15.25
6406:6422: 15.32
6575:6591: 16.11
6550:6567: 14.91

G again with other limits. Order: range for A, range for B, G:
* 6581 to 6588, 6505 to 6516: 218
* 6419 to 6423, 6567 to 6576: 228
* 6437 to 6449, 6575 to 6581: 216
